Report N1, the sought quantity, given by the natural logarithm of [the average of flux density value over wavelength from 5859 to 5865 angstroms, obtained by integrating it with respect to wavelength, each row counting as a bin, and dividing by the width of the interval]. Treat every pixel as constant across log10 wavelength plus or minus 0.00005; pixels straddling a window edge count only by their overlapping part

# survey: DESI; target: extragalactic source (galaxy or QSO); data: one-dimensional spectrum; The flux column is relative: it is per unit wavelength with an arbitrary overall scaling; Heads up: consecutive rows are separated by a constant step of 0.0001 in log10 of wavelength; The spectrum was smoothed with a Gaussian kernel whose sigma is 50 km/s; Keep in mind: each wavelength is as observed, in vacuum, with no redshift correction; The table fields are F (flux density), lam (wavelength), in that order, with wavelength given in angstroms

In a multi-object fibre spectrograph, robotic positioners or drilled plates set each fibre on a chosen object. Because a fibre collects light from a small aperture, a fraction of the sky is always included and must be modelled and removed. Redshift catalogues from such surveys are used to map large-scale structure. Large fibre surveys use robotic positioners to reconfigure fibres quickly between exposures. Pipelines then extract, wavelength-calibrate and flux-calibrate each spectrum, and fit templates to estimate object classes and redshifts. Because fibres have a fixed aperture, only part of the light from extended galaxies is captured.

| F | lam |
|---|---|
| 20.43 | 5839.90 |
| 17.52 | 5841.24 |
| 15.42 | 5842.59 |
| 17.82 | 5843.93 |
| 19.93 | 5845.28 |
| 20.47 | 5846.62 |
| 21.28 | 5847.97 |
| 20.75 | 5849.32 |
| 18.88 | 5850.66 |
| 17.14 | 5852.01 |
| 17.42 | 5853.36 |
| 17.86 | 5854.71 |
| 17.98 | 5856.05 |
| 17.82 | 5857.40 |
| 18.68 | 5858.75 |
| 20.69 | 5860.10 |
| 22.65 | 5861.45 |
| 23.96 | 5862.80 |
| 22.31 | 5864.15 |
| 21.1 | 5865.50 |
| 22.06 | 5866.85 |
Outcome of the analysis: 3.10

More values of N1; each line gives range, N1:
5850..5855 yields 2.88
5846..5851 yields 3.02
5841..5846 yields 2.87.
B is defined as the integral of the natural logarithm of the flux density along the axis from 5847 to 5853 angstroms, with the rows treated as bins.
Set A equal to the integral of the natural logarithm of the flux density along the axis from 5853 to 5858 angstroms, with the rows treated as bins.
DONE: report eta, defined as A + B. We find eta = 32.2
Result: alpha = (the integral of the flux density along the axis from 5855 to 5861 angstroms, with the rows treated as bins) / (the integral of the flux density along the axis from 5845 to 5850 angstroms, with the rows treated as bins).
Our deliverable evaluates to 1.10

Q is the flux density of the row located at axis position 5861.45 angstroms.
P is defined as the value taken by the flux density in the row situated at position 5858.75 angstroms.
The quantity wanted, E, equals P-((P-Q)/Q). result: 18.9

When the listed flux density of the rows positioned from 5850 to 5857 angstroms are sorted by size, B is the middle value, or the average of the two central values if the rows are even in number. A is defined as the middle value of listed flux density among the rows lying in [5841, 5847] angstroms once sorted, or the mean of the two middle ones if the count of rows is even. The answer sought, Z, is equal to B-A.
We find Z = 0.0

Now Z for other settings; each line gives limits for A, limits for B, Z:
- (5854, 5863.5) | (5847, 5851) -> 2.1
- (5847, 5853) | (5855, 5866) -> 1.1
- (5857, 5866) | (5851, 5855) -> -3.7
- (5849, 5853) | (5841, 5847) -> -1.1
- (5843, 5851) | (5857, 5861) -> -1.5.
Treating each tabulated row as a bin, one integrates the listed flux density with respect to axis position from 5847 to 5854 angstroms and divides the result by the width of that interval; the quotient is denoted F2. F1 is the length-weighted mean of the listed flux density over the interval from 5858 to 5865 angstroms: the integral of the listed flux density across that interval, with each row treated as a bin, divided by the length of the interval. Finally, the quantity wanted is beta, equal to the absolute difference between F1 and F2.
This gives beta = 2.5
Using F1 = 21.6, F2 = 19.1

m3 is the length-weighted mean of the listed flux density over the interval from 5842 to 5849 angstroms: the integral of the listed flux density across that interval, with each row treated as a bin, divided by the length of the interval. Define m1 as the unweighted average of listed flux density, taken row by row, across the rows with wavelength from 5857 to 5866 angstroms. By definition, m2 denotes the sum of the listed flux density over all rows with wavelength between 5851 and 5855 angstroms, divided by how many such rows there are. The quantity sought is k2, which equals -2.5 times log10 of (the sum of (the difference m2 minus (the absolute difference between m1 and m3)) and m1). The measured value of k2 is -3.908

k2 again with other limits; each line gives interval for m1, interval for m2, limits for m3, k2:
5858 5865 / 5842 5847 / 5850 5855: -3.897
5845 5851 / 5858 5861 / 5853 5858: -3.935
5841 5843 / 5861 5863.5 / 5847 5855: -3.928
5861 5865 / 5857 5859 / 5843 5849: -3.949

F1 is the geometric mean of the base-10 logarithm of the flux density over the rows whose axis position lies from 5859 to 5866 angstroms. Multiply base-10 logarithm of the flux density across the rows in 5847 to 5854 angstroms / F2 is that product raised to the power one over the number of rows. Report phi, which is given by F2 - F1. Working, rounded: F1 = 1.34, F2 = 1.28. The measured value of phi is -0.066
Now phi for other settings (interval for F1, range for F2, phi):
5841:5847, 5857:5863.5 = 0.056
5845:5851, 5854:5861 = -0.037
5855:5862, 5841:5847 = -0.031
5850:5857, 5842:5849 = 0.023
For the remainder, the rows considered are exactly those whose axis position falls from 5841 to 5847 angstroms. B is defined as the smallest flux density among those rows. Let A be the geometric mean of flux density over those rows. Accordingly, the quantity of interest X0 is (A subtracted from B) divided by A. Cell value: -0.15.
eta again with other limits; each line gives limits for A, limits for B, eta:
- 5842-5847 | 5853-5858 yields 28.9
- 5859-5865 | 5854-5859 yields 33.0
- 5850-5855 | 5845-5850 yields 29.5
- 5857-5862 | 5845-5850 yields 30.1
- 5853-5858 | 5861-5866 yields 30.0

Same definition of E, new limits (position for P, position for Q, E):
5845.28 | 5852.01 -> 19.8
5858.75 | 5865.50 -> 18.8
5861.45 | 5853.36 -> 22.3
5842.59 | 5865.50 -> 15.7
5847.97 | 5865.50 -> 21.3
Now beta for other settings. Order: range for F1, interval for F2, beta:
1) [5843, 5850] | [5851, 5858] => 2.2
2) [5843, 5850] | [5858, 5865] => 1.7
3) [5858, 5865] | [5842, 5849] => 2.5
